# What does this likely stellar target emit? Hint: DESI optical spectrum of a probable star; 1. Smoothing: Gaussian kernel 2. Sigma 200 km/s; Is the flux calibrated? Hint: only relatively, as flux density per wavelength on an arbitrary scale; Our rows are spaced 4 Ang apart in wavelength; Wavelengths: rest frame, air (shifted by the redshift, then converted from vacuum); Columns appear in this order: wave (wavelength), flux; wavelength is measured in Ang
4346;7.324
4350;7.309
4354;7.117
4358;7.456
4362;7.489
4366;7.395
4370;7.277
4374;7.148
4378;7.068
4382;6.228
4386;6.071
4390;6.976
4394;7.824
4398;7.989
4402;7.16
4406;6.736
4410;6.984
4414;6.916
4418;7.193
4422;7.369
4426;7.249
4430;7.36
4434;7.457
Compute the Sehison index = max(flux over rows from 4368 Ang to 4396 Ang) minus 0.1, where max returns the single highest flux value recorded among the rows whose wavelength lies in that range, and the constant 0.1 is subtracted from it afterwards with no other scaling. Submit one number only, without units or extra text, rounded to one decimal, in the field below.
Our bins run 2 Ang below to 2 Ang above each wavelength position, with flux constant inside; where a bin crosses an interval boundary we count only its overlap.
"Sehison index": 7.7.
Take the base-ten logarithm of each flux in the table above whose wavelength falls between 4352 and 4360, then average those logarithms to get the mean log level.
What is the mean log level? 0.862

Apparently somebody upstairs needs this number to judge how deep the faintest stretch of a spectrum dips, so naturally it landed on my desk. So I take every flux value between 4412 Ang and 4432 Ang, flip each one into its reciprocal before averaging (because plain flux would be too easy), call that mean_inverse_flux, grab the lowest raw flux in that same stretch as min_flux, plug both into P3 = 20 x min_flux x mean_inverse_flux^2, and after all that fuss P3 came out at 2.66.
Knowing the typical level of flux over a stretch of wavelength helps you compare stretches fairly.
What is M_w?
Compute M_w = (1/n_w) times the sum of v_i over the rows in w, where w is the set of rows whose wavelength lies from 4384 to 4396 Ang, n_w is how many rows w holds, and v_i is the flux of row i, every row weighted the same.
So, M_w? 6.96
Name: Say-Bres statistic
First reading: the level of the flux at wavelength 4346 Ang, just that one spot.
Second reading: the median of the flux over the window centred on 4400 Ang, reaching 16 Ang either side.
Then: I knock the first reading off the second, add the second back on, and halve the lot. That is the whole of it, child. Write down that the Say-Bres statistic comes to 3.32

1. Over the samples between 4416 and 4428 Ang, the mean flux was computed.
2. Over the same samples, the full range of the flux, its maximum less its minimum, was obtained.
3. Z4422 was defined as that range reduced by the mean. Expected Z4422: -7.09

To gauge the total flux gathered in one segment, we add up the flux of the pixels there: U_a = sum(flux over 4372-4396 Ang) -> 41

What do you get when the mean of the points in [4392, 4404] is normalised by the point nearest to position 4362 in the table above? 1.02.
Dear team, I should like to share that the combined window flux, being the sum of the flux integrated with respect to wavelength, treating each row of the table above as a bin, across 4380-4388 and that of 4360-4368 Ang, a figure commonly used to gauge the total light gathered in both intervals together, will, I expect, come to 109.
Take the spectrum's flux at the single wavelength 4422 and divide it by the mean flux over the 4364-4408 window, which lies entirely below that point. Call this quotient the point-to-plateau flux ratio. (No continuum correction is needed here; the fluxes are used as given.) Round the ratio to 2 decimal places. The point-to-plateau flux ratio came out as 1.04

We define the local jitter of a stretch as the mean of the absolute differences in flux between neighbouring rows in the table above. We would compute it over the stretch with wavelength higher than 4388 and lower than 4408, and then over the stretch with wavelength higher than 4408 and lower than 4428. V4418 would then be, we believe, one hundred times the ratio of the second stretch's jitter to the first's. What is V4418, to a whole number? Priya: 28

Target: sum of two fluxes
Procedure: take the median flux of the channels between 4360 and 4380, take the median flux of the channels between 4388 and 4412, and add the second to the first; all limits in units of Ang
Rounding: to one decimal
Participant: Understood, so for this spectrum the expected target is 14.3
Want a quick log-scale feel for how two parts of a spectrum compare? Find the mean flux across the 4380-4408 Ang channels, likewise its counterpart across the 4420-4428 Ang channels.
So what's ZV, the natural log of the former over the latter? -0.04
